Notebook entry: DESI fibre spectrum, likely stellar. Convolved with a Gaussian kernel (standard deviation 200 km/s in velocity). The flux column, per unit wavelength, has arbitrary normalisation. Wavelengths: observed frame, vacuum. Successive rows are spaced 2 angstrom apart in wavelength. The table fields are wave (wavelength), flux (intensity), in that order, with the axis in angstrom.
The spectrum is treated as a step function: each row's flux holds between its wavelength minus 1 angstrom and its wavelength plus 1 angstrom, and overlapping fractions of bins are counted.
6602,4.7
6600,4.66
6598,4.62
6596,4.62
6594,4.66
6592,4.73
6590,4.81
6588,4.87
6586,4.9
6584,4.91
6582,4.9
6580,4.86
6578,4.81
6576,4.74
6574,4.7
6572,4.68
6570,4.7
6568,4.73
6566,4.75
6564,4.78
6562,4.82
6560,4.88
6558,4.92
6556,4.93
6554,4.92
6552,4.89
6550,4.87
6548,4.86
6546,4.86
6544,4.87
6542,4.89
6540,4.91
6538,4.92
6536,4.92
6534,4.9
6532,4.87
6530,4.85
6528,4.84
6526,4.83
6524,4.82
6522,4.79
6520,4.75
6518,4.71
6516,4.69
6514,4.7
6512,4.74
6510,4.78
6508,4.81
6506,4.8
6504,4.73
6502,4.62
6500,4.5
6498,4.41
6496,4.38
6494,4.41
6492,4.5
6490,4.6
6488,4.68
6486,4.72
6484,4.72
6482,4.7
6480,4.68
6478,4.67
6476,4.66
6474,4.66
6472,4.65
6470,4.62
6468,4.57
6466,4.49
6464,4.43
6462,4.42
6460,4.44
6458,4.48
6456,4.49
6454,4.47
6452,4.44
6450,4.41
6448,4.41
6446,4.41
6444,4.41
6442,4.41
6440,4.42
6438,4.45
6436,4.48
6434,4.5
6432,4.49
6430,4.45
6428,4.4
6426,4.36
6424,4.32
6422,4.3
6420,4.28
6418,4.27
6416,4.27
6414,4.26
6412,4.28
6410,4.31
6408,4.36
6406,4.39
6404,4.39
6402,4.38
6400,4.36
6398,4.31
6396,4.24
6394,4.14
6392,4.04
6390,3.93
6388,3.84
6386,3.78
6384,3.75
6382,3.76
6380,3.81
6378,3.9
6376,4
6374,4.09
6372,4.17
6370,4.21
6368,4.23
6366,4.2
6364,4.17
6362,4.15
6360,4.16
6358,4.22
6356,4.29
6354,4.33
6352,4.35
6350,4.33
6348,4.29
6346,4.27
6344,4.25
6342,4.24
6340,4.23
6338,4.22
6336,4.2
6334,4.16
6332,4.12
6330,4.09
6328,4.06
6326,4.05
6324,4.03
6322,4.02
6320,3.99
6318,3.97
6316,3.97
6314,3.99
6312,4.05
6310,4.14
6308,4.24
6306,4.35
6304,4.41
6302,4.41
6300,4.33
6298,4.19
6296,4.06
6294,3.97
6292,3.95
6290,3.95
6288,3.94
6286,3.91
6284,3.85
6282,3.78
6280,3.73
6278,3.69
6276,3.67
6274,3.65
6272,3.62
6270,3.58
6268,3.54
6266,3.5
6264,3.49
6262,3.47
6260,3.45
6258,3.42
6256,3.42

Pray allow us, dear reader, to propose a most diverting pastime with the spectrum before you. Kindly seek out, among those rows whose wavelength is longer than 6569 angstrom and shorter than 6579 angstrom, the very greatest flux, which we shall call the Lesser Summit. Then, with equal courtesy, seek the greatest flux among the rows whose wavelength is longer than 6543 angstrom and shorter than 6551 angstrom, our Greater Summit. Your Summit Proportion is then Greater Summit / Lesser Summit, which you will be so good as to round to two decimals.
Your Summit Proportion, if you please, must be 1.01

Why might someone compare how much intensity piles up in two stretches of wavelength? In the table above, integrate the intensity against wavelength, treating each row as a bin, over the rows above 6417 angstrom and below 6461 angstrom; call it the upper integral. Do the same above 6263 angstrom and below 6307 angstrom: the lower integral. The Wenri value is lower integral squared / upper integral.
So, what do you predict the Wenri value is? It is 151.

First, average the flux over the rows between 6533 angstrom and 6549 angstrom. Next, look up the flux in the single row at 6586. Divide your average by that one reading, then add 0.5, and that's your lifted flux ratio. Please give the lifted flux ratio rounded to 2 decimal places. 1.50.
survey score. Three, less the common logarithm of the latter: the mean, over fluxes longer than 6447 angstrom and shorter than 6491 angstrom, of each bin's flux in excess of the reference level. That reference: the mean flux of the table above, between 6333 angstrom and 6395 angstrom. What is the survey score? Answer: 3.35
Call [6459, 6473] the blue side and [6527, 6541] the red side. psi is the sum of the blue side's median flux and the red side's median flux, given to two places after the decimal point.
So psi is 9.39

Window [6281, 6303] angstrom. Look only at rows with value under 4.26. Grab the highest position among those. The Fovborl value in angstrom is 6298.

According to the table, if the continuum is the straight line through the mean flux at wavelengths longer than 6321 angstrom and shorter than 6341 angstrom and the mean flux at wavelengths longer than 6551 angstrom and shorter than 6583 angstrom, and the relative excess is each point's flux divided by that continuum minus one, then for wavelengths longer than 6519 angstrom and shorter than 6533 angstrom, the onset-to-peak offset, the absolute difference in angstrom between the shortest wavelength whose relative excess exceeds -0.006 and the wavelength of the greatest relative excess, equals 12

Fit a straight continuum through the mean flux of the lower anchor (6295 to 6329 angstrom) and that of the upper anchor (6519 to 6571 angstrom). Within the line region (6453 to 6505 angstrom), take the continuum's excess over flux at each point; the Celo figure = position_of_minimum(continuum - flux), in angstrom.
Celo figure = 6484 angstrom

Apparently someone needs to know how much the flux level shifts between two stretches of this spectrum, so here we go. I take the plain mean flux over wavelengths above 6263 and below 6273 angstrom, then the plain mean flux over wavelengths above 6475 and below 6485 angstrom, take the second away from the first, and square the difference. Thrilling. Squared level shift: 1.30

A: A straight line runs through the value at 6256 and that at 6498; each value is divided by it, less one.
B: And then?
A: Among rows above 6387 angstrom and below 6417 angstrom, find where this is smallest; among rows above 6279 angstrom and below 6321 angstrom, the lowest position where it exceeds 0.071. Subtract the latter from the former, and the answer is 106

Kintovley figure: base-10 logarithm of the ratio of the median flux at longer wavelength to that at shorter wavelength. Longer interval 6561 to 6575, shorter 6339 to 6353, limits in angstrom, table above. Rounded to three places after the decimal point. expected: 0.044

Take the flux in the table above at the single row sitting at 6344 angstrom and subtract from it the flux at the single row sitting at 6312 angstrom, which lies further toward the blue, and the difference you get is 0.2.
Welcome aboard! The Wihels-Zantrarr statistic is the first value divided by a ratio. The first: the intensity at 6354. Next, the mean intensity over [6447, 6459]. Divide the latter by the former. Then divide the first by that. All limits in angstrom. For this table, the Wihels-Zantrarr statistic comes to 4.2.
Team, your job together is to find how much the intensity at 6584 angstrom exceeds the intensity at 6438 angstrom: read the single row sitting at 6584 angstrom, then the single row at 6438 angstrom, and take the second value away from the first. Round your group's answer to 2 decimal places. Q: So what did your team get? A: 0.46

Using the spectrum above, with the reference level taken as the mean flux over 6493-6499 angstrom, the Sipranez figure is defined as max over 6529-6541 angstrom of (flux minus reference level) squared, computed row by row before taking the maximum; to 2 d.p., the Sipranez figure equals 0.27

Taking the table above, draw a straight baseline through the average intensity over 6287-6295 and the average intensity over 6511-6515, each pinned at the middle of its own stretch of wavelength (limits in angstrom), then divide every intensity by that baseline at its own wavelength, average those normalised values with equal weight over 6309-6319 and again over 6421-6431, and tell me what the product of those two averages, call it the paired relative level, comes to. 0.99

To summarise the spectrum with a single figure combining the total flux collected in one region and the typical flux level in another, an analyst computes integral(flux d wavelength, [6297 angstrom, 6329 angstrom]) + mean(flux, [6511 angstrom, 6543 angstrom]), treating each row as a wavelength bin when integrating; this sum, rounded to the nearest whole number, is 137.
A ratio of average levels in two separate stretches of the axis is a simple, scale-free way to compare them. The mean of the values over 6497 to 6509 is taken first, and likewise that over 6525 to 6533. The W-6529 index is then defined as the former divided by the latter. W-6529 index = 0.96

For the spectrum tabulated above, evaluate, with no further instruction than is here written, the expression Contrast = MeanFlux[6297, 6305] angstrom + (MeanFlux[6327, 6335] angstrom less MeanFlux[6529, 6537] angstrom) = 3.6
